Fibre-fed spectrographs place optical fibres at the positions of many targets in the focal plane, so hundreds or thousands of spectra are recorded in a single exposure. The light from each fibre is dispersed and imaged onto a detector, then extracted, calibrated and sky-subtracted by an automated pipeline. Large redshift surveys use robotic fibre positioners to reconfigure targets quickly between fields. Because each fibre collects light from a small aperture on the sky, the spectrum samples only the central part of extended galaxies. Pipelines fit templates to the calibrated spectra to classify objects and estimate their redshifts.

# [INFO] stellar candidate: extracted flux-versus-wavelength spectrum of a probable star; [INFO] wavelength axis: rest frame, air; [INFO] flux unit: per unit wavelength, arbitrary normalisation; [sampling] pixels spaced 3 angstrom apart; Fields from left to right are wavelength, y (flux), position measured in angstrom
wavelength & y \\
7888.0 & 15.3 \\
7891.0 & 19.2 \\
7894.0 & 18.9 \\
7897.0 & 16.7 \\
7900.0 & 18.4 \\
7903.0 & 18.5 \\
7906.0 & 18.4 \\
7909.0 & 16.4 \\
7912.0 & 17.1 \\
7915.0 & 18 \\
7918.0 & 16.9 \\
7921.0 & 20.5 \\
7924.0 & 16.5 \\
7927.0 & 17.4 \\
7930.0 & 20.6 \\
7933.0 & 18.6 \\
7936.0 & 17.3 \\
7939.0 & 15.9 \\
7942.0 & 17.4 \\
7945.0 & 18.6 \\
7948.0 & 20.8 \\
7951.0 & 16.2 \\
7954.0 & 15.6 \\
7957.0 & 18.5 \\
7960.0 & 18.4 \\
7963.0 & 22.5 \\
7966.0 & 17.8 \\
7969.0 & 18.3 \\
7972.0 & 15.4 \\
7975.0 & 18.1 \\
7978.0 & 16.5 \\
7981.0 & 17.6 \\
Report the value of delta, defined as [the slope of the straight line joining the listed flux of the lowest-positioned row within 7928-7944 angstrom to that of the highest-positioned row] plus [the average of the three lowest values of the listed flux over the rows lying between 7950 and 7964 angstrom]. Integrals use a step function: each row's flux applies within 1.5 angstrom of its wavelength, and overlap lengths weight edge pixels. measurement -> 16.5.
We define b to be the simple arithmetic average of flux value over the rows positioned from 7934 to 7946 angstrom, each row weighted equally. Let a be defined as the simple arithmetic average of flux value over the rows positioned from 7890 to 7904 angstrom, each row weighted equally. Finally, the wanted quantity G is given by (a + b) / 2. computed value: 17.8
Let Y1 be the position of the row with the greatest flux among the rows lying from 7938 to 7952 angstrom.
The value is 7948.0 angstrom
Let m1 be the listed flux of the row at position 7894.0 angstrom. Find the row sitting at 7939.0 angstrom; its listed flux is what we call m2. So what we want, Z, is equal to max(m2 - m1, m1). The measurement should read 18.9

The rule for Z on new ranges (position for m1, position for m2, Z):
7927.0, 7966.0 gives 17.4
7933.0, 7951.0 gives 18.6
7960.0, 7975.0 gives 18.4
